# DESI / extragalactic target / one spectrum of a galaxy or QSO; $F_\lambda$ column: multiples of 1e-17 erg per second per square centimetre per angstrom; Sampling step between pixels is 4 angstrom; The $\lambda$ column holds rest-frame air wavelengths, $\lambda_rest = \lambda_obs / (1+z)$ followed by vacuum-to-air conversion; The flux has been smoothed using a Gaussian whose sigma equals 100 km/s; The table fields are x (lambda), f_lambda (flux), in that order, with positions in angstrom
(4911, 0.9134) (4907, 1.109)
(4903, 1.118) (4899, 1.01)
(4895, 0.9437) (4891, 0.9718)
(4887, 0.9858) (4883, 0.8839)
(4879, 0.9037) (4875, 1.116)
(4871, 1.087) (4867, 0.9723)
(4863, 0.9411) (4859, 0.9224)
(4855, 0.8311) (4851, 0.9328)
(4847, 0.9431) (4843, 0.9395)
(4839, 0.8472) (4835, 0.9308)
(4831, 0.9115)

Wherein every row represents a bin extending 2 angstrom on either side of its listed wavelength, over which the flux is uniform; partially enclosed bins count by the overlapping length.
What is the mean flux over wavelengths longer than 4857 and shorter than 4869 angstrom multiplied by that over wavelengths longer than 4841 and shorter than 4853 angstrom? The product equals 0.89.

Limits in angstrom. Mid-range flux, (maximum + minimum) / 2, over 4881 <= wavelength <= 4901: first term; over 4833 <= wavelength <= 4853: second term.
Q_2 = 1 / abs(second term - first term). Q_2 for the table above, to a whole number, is 19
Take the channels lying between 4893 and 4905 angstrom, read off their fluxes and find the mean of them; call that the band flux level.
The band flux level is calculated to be 1.02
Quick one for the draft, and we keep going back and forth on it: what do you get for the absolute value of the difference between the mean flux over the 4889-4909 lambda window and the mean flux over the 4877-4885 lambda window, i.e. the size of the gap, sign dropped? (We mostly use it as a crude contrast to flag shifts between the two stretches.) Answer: 0.137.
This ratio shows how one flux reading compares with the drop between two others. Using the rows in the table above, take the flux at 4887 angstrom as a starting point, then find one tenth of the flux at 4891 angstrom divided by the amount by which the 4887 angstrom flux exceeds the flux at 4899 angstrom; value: -4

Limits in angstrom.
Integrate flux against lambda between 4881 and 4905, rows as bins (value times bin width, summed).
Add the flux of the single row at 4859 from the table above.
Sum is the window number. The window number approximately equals 25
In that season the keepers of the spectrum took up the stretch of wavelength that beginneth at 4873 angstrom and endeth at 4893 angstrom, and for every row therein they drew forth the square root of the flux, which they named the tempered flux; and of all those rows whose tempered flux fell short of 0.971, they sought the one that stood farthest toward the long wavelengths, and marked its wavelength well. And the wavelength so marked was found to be 4883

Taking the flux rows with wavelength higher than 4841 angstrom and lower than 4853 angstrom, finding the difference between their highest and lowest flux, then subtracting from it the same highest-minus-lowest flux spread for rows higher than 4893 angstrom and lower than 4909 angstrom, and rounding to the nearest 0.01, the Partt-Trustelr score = -0.16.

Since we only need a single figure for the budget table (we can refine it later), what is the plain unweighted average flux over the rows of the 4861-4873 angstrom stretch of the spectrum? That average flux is 1.00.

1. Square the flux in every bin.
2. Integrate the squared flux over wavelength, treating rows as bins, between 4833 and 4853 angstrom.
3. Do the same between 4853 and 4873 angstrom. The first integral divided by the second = 0.93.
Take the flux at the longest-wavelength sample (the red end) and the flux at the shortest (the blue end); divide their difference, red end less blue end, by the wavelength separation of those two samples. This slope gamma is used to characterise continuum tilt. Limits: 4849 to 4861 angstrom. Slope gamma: -0.0013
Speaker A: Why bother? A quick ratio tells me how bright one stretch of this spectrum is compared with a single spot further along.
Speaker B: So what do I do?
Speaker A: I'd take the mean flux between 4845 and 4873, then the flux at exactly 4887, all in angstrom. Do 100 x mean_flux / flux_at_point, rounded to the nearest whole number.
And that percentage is 96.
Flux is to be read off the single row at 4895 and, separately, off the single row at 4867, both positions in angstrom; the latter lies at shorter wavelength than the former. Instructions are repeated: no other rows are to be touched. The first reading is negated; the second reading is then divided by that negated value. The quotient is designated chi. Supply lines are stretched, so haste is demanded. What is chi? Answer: -1.03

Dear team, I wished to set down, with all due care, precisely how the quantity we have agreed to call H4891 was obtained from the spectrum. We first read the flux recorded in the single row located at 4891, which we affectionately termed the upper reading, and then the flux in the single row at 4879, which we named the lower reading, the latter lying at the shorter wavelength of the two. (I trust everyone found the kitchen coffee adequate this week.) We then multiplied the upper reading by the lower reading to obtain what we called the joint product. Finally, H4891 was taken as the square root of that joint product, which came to 0.94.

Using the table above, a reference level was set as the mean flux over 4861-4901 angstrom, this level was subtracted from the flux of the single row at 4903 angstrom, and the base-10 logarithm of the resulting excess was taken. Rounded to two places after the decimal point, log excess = -0.86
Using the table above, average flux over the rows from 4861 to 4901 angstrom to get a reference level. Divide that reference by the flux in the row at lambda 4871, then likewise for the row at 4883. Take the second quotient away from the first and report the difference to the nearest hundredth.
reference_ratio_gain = -0.21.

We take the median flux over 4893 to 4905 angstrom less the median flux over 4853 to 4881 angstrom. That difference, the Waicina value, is 0.069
